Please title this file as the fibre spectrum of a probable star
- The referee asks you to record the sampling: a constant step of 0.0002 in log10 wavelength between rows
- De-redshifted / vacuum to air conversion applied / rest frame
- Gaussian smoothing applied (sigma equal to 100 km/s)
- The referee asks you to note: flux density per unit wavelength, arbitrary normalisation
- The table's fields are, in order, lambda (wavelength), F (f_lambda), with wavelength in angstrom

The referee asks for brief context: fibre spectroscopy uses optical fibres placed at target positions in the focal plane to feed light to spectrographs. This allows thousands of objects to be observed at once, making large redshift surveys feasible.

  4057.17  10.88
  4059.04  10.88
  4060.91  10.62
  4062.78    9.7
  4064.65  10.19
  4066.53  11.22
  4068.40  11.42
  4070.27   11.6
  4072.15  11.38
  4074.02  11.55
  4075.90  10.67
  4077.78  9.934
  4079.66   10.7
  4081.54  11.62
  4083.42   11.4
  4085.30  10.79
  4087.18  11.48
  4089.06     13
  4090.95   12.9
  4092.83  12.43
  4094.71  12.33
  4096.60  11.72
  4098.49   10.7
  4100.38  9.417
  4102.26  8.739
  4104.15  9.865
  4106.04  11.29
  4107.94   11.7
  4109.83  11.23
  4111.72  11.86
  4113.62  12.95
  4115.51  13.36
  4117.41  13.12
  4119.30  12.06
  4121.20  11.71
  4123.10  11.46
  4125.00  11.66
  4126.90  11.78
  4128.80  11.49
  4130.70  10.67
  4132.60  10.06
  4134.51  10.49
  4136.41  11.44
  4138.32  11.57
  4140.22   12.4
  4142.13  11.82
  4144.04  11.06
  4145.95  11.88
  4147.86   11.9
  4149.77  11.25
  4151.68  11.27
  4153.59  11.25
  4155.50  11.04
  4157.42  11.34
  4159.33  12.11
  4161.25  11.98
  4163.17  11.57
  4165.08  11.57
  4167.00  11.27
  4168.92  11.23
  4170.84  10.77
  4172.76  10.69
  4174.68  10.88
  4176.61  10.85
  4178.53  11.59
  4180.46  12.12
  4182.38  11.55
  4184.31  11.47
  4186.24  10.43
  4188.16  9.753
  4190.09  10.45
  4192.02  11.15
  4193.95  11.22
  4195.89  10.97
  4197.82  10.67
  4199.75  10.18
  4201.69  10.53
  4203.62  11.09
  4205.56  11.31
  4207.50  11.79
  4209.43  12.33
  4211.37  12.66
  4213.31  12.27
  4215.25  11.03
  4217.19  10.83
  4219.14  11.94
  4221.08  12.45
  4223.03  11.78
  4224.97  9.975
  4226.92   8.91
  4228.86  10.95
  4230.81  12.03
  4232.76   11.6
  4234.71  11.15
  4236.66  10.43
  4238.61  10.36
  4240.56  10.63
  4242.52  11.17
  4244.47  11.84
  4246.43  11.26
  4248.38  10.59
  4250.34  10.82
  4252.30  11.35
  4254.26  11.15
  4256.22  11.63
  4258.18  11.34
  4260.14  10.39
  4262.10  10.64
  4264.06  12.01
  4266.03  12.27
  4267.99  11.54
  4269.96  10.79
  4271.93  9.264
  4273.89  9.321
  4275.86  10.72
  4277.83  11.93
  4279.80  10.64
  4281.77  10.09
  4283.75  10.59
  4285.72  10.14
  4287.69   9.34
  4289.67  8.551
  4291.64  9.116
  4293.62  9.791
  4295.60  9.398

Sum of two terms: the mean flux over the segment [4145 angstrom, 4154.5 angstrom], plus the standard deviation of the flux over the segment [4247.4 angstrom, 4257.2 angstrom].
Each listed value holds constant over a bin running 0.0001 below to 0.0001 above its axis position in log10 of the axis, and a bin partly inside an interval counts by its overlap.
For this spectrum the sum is 11.9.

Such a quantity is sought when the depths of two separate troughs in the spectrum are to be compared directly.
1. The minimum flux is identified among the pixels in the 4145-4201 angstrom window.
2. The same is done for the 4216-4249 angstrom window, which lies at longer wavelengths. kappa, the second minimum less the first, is -0.8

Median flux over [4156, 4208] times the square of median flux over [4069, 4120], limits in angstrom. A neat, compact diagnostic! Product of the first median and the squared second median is 1497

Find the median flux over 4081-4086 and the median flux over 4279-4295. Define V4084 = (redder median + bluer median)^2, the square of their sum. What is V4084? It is 455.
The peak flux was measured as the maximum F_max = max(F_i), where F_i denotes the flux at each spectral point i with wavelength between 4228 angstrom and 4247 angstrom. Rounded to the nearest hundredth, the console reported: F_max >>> 12.03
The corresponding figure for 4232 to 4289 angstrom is 12.27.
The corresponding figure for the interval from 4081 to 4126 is 13.36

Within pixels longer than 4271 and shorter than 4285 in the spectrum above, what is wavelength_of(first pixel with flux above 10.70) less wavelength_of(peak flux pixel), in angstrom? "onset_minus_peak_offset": -2.0 angstrom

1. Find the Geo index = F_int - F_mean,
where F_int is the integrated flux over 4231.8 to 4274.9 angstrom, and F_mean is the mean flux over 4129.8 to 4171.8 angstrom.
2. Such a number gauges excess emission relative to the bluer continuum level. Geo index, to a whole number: 462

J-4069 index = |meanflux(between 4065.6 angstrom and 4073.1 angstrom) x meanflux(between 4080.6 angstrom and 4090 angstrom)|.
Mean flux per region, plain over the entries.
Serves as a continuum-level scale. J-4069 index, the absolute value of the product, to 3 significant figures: 133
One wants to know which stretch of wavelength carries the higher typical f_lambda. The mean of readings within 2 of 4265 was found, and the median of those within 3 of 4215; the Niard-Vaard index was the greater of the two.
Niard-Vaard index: 12.1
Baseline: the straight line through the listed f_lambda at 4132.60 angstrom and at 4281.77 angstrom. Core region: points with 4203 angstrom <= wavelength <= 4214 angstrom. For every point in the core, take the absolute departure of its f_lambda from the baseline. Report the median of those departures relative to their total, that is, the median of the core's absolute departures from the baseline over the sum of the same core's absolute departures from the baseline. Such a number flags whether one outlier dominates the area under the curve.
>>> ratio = 0.178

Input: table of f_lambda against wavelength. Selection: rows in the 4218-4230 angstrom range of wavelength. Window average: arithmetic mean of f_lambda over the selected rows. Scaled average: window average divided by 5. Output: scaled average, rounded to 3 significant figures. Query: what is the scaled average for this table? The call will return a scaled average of 2.20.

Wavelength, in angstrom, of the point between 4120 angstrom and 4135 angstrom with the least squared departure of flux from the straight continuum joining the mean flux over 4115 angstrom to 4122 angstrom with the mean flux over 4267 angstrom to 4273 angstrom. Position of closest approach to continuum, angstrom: 4126.90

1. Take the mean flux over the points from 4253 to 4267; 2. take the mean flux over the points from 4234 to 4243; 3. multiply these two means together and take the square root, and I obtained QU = 11.0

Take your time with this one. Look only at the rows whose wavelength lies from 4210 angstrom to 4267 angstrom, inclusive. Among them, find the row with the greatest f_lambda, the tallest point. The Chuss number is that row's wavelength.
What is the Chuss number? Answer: 4211.37 angstrom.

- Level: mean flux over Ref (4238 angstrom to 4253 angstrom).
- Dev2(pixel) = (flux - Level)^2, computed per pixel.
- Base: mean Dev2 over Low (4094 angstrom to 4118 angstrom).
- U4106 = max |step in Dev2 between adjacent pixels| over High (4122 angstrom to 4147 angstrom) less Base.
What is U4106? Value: -0.4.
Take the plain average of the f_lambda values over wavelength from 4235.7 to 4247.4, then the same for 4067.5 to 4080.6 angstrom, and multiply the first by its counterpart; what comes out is 120.8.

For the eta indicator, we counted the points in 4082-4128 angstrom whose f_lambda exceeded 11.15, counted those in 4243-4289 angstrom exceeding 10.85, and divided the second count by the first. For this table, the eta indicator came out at 0.53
